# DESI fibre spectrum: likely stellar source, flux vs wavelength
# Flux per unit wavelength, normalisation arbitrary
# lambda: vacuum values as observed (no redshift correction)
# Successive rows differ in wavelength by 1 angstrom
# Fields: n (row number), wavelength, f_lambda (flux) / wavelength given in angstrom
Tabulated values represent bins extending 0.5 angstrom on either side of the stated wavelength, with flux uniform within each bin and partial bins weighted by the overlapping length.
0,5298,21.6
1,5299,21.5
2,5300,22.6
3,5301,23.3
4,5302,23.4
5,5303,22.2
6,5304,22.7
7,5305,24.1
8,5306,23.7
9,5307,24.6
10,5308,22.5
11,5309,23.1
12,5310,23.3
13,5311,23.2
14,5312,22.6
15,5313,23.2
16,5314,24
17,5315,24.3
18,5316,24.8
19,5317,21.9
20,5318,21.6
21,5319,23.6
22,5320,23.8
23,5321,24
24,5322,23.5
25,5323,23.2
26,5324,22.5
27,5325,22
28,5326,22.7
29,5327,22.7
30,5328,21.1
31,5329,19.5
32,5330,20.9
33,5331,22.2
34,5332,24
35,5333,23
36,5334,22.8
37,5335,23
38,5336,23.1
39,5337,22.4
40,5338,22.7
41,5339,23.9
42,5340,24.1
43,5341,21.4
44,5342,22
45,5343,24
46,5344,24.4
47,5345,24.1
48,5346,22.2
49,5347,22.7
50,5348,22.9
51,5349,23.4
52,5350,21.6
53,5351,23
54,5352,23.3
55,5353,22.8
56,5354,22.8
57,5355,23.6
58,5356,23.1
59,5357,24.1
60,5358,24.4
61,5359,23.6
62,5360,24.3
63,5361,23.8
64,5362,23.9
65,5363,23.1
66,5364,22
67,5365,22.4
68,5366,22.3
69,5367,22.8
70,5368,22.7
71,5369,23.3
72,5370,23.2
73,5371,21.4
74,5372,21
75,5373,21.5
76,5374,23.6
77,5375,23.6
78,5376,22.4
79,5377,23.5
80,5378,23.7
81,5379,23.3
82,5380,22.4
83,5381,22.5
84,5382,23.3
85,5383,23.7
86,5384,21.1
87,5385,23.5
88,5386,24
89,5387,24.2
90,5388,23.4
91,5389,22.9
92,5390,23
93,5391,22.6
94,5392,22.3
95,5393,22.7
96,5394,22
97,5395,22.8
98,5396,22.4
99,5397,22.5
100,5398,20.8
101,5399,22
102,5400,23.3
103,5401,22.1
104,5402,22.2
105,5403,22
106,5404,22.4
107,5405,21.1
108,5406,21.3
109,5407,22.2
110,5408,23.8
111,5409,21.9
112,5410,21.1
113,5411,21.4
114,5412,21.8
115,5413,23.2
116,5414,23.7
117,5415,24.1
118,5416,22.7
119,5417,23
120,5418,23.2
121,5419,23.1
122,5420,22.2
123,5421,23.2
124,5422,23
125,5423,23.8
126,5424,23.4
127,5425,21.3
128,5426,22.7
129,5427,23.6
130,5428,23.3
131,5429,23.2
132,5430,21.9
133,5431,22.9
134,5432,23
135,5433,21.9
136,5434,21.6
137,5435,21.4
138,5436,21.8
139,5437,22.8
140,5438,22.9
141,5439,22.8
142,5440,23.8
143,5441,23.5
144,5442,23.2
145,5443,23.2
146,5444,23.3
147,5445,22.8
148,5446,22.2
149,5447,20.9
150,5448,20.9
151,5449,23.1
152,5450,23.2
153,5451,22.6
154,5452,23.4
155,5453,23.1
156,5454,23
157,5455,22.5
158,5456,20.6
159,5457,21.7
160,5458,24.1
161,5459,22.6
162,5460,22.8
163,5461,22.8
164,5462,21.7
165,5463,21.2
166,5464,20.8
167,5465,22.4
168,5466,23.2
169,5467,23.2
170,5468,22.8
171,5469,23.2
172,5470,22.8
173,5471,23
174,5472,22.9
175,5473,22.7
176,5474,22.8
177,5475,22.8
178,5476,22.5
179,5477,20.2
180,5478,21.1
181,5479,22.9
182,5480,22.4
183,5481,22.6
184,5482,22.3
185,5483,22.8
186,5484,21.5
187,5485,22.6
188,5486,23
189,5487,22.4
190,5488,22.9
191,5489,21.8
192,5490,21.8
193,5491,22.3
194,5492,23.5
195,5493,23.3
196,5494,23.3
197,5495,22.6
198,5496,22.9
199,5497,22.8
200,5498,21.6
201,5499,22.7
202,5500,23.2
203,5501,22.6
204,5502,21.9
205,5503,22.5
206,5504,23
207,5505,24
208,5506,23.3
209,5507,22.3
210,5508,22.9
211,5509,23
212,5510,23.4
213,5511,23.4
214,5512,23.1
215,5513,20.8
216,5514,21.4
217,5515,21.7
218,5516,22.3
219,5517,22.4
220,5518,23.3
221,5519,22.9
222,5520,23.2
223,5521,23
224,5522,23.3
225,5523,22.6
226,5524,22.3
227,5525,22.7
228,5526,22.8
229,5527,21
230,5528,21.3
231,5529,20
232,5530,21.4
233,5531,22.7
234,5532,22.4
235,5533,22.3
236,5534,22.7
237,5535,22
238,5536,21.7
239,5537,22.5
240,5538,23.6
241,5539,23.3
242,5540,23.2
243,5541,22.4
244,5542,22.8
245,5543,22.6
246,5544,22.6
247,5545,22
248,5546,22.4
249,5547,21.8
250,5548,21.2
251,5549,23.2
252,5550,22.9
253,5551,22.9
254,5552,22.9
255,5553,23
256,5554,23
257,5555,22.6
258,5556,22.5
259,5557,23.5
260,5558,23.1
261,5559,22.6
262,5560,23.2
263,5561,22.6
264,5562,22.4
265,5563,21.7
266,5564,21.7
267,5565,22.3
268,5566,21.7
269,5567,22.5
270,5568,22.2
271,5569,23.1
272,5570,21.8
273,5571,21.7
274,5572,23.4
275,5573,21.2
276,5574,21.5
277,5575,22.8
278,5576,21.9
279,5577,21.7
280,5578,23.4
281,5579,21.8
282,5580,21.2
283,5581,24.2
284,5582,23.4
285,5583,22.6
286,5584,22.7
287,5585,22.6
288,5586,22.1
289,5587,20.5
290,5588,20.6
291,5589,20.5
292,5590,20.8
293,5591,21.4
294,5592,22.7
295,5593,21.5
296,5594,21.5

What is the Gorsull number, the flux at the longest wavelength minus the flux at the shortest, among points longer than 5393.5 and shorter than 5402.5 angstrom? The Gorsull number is 0.2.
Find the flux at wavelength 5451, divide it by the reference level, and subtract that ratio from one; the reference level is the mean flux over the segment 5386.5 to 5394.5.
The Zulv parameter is 0.013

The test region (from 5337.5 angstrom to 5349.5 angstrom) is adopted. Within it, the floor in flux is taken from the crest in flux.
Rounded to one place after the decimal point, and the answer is 3.0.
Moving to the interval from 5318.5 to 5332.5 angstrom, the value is 4.5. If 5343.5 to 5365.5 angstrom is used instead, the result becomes 2.8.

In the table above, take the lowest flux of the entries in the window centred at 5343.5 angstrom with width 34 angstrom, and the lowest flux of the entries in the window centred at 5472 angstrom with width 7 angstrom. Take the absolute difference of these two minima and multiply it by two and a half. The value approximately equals 8.0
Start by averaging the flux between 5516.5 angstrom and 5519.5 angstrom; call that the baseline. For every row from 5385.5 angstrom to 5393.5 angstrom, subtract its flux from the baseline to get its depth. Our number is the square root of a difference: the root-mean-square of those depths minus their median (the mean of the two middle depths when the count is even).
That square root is 0.88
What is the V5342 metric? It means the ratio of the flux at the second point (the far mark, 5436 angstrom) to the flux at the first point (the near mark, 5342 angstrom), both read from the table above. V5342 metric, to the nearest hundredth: 0.99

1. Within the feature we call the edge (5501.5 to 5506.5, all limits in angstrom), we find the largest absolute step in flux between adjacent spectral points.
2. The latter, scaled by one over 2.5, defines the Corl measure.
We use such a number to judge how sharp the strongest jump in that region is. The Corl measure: 0.40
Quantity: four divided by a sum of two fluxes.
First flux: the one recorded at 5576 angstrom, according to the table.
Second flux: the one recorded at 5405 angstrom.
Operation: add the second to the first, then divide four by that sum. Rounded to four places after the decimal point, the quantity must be 0.0930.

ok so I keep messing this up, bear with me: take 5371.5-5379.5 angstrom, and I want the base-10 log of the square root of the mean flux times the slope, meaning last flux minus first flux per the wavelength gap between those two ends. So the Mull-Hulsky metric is 0.44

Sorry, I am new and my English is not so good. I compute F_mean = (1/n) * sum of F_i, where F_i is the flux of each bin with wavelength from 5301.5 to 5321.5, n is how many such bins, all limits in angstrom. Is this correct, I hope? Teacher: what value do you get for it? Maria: 23.33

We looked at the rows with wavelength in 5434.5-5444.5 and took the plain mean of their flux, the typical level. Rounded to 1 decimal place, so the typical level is 22.9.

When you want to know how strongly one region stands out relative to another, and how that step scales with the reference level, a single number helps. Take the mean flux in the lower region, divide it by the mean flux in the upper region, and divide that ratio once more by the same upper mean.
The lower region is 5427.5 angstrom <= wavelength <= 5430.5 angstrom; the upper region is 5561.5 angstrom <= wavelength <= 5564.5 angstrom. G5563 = 0.0474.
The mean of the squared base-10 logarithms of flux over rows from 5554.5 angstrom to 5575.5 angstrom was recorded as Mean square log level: 1.82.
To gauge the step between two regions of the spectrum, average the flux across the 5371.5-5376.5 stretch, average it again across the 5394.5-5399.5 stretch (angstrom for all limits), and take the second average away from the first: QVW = 0.3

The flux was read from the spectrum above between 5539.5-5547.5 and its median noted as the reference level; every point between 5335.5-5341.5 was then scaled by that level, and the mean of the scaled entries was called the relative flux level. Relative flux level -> 1.02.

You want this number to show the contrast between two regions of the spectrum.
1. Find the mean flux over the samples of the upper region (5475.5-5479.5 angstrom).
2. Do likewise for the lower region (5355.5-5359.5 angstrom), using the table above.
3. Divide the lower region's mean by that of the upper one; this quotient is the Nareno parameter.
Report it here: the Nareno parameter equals 1.10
